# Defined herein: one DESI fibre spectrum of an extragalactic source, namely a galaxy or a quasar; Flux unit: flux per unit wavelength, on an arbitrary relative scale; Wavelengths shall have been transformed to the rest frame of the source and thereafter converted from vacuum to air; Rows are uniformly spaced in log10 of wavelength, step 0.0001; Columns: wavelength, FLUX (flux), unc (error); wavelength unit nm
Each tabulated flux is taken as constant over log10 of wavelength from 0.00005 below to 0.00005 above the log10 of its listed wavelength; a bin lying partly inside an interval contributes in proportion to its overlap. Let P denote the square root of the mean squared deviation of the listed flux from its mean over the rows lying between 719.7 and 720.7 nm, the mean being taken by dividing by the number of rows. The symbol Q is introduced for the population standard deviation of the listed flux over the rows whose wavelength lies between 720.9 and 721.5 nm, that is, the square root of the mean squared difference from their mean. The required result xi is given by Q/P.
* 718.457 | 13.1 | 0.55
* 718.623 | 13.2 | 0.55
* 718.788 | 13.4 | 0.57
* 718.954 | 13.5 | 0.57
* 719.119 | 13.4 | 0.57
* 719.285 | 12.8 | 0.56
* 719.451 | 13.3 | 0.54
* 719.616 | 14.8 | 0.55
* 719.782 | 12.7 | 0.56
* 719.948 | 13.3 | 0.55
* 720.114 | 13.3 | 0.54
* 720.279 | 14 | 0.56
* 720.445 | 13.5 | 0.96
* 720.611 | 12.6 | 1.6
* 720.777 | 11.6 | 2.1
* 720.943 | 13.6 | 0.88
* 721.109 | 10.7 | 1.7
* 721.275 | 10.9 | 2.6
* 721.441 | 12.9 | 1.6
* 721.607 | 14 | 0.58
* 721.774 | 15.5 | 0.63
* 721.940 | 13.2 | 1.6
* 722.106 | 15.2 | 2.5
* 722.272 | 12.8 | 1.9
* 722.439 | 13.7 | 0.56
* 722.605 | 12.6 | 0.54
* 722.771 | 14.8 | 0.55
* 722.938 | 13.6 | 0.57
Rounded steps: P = 0.5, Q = 1.3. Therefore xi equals 2.6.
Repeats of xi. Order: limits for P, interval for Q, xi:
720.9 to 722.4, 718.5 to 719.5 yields 0.1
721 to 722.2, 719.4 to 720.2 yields 0.4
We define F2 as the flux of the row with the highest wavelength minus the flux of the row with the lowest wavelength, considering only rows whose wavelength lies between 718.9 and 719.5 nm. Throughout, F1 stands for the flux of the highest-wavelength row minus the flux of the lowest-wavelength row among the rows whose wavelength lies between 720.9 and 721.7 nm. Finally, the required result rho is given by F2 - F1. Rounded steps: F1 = 0.4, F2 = -0.2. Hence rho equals -0.6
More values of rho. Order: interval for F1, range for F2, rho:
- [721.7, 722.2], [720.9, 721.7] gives 0.7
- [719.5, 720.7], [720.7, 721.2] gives 1.3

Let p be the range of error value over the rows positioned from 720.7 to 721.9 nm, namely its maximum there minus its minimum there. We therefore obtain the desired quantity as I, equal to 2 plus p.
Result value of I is 4.02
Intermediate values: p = 2.0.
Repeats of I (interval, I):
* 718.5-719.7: 2.03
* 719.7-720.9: 3.56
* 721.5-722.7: 3.96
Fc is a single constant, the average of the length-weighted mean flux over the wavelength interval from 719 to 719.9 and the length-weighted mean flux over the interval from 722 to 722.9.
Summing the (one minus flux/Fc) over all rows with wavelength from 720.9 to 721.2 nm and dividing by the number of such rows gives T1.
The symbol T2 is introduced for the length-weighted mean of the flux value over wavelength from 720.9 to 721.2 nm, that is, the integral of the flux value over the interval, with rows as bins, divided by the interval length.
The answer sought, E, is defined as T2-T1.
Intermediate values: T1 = 0.11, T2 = 11.9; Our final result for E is 11.8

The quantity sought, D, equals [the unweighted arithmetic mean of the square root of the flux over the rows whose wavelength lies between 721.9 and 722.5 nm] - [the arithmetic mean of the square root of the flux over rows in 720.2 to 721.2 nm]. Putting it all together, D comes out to 0.1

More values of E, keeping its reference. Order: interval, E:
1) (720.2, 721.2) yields 12.6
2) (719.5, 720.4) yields 13.6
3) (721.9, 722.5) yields 13.8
